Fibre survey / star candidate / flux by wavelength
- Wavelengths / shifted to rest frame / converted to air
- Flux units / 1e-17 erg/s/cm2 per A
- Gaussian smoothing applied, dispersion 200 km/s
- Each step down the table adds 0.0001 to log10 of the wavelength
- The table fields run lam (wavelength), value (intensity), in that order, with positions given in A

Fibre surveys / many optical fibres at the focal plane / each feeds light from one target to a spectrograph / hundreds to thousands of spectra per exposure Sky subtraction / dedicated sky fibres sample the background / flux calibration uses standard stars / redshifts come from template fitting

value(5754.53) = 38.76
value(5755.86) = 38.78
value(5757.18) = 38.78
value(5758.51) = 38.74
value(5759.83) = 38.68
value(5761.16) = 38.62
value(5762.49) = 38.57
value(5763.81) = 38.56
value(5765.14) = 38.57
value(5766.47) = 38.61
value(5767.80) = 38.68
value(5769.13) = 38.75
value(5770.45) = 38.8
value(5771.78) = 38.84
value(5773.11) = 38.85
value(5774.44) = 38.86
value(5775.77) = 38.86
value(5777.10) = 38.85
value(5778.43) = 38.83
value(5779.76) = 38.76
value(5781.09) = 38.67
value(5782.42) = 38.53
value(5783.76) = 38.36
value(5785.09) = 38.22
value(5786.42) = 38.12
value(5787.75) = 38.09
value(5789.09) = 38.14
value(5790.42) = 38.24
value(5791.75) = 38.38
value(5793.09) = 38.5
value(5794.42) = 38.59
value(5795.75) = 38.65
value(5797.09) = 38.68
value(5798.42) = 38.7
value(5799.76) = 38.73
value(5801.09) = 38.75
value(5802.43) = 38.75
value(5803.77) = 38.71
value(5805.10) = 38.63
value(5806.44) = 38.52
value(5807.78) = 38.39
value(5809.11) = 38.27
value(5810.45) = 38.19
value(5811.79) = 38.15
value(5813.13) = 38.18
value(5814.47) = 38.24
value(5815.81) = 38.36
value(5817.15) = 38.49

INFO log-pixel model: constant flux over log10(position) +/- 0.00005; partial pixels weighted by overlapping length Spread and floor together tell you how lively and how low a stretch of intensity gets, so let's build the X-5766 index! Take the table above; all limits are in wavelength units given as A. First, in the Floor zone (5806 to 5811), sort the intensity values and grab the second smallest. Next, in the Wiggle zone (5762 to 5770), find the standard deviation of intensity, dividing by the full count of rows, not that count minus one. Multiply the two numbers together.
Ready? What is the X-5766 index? 2.7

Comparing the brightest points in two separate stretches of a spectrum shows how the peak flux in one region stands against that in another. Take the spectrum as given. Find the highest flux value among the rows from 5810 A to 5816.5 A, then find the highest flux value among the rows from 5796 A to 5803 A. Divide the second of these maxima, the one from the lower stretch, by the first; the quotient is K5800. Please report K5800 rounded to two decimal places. 1.01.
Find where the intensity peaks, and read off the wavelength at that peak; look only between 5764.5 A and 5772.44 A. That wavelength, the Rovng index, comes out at 5771.78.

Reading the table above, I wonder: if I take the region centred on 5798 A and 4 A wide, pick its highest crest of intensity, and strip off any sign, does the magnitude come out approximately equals 38.73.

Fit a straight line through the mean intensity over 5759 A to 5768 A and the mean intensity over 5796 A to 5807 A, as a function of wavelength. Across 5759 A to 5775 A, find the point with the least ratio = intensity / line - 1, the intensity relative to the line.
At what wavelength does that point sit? 5763.81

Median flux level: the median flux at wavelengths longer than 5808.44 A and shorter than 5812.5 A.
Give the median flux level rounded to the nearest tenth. 38.2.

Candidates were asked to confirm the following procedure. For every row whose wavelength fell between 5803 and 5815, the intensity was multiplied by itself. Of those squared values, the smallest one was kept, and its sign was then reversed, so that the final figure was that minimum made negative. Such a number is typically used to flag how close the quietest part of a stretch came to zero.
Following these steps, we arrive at -1455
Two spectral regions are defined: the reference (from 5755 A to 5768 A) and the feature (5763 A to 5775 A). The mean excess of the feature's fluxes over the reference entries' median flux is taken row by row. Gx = 0.07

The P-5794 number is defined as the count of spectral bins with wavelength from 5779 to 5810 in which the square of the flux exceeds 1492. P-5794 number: 10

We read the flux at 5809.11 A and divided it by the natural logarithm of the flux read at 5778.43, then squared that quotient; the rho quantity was 109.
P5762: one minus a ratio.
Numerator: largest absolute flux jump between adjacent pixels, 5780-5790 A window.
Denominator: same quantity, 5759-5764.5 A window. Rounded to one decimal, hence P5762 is -1.8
